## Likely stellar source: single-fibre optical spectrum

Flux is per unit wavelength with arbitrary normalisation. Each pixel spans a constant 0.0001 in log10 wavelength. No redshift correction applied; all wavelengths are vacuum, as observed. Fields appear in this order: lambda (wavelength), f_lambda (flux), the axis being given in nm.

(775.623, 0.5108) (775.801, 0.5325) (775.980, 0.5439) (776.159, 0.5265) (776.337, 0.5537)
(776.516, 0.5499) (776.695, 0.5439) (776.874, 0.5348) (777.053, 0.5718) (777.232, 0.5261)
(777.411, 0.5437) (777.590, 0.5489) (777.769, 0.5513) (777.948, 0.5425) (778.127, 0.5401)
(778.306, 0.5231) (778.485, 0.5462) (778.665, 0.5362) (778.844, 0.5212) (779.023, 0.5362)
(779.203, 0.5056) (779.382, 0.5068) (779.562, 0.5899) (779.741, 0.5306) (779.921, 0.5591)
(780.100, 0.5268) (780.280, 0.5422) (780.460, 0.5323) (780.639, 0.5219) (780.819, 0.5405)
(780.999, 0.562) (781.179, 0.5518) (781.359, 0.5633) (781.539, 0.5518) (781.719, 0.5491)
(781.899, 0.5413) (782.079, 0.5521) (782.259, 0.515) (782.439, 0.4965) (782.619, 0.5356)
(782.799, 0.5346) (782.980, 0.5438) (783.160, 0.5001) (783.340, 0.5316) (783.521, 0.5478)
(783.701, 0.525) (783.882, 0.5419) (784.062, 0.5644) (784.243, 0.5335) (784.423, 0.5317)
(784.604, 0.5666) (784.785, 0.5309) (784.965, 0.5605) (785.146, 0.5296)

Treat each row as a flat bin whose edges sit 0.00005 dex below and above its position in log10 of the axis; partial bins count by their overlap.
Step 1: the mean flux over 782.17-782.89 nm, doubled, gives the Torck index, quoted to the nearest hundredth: 1.04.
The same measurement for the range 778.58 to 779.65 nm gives 1.07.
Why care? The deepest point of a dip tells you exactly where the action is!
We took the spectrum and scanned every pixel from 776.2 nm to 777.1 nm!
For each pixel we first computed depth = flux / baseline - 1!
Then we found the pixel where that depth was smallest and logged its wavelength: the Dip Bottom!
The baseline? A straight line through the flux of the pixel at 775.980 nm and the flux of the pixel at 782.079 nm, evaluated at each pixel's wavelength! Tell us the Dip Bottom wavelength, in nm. 776.874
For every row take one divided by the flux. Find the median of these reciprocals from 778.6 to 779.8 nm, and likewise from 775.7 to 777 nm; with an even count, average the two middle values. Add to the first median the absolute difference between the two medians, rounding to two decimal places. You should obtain 1.93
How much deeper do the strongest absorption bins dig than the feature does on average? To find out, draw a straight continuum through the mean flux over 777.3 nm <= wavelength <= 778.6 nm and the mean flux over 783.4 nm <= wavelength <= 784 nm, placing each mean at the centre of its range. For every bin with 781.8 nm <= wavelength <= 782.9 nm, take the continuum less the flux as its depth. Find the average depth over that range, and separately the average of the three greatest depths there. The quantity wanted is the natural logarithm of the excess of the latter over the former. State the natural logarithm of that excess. -4.3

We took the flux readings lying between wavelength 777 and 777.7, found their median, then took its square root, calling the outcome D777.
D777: 0.739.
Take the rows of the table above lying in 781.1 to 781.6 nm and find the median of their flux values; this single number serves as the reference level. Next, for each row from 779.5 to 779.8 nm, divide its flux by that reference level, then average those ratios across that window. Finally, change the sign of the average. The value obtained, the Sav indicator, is -1.02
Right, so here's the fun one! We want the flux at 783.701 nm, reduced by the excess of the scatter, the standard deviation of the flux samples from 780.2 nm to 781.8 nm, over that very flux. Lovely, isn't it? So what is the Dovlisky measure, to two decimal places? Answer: 1.04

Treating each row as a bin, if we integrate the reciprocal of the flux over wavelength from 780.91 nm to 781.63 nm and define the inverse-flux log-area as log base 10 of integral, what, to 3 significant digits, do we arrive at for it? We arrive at 0.111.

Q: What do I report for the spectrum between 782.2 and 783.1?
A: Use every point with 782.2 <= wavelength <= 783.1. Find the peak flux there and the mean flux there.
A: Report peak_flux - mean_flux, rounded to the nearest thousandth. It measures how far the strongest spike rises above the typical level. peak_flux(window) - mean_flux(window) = 0.019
